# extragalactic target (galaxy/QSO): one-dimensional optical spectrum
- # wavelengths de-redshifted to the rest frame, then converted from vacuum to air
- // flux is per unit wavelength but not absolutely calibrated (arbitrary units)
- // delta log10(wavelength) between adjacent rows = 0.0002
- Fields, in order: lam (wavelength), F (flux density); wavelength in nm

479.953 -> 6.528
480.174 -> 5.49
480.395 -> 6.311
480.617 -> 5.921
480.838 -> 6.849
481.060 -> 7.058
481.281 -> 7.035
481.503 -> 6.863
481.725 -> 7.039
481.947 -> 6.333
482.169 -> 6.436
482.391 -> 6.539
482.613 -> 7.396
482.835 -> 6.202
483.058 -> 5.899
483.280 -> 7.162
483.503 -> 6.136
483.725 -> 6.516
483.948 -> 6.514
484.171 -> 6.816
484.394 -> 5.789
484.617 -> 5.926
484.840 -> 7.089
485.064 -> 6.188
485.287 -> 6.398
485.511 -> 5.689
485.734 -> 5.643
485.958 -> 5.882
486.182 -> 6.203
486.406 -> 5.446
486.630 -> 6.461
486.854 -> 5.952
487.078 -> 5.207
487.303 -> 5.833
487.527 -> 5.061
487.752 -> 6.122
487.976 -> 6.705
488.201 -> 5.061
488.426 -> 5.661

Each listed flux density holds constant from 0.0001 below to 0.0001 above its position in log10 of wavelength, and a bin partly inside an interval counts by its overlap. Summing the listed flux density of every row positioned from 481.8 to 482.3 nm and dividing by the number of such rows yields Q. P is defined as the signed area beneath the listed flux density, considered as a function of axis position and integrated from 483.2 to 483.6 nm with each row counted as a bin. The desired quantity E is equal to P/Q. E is 0.4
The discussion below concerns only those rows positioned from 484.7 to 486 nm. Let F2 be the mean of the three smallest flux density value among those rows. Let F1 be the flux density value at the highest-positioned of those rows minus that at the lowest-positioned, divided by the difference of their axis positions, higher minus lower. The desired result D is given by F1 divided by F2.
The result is -0.188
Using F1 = -1.1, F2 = 5.7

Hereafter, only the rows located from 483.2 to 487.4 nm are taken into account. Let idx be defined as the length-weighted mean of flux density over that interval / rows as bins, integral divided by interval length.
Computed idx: 6.1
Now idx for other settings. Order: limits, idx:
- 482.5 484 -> 6.5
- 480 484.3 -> 6.6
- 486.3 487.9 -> 5.8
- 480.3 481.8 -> 6.7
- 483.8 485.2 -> 6.4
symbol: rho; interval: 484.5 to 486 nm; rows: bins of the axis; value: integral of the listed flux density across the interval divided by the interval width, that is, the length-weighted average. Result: 6.1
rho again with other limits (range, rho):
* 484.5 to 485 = 6.5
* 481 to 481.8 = 7.0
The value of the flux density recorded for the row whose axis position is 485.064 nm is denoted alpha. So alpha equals 6.188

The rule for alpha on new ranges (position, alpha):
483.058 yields 5.899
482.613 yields 7.396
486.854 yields 5.952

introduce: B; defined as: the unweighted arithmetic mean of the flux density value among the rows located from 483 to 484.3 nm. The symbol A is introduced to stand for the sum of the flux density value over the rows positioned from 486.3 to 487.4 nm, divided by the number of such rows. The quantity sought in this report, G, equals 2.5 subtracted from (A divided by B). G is -1.61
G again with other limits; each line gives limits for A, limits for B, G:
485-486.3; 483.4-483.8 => -1.55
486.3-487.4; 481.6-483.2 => -1.62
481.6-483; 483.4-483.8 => -1.45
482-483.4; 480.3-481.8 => -1.52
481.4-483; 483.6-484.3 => -1.49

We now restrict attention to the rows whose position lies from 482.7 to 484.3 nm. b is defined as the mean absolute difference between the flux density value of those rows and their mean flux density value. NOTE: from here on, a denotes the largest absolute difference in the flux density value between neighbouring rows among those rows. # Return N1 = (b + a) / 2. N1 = 0.80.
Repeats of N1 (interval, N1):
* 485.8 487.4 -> 0.66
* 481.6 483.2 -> 0.79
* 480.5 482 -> 0.64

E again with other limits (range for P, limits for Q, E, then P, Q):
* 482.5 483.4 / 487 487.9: 1.1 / 6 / 5.6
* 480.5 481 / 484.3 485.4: 0.5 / 3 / 6.3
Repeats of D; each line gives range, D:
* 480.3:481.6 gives 0.078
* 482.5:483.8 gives -0.130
